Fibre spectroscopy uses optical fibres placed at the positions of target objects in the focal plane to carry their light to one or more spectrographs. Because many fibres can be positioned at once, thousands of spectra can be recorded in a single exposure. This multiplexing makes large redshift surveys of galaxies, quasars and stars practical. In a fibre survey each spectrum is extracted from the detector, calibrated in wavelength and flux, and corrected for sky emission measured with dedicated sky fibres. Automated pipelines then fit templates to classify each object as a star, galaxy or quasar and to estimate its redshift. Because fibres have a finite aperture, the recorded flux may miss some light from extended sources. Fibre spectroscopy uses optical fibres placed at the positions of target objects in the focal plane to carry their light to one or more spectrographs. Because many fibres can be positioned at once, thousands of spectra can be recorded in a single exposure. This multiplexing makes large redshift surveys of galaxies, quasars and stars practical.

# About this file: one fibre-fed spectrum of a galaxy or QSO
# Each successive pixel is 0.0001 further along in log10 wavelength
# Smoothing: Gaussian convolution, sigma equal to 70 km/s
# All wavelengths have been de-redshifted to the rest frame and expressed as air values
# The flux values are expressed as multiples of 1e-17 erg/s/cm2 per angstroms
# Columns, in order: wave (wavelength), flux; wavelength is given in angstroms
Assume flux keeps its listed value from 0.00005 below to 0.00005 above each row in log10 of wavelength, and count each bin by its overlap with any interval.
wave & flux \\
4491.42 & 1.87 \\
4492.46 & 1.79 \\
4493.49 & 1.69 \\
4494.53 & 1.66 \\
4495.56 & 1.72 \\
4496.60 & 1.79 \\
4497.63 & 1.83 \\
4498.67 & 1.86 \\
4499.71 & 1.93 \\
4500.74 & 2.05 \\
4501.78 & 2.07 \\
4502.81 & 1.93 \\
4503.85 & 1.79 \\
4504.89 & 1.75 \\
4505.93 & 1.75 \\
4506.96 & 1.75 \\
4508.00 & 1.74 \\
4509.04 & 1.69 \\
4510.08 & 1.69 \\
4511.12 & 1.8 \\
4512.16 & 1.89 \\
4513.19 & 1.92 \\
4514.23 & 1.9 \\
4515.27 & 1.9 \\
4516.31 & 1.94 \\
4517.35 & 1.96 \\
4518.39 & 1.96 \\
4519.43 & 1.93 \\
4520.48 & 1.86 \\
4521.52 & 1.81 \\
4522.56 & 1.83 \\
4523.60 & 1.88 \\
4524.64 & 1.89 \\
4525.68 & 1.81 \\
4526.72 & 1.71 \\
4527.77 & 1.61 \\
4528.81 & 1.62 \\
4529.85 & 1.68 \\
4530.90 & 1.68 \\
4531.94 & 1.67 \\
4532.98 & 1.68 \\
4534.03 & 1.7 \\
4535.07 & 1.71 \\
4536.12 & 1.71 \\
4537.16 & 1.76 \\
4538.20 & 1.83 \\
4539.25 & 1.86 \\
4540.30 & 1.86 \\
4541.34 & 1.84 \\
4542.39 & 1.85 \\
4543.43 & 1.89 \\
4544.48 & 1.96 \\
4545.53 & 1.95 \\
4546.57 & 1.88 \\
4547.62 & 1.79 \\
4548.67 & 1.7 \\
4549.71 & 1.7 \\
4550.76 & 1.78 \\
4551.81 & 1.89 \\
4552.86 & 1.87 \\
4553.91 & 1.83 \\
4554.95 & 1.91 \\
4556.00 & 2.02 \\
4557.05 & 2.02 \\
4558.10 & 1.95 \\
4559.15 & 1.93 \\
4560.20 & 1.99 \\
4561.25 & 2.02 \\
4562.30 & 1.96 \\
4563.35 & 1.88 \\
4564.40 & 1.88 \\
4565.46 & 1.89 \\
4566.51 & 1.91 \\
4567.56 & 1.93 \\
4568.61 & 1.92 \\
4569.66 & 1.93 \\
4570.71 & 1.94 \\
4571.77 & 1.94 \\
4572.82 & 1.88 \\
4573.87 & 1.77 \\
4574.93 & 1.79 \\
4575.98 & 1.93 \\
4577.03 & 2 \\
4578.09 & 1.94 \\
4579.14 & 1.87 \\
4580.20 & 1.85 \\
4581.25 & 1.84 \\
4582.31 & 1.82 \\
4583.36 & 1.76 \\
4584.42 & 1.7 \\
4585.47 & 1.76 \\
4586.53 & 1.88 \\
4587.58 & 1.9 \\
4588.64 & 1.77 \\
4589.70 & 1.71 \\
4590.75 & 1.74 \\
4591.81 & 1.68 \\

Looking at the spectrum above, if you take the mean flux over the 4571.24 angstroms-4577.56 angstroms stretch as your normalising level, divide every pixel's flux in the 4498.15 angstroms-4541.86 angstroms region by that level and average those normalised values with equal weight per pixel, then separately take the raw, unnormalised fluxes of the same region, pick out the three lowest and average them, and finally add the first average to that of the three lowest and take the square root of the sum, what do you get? 1.61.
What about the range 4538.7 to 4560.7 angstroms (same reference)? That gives 1.65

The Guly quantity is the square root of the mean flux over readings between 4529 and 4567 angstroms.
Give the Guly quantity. 1.358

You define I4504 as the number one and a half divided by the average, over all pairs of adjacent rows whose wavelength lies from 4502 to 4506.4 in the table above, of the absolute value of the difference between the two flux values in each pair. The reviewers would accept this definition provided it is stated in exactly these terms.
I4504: 25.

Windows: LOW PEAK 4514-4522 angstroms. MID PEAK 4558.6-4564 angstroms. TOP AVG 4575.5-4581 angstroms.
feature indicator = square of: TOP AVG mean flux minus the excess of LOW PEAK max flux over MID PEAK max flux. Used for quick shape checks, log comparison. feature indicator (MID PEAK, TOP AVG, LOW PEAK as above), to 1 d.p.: 3.9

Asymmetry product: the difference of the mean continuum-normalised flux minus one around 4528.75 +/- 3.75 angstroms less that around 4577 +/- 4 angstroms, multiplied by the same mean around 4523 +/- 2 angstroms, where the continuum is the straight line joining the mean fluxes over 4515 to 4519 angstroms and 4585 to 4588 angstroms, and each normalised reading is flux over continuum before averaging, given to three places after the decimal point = 0.006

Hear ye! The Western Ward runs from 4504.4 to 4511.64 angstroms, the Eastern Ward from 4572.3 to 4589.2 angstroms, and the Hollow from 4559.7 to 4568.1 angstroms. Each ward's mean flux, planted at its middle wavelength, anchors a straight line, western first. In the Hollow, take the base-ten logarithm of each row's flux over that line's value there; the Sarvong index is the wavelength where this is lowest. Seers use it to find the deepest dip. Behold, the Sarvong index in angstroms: 4564.40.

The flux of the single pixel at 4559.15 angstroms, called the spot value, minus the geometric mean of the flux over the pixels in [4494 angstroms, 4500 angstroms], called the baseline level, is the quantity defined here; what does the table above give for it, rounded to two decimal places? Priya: 0.13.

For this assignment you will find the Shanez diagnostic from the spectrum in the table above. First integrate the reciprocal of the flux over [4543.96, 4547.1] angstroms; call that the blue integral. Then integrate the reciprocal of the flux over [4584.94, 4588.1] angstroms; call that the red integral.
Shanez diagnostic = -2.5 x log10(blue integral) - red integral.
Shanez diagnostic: -2.25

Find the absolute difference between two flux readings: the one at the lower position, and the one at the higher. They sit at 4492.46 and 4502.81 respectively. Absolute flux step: 0.14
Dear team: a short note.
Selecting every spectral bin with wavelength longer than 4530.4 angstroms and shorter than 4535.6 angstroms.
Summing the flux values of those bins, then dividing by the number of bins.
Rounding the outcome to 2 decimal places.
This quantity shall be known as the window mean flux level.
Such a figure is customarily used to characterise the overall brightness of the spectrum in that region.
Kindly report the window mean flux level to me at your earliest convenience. 1.69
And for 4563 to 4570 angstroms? 1.91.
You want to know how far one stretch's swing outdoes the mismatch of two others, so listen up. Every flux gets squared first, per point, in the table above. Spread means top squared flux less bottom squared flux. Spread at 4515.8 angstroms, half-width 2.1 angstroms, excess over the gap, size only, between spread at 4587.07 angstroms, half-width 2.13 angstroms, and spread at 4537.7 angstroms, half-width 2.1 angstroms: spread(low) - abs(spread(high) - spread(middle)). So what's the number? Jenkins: 0.21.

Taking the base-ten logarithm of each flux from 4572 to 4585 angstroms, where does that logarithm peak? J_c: 4577.03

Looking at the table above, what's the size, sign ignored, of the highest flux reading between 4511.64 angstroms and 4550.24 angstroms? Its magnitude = 1.96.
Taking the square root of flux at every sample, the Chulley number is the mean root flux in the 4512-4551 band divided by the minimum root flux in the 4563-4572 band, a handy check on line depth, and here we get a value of 0.982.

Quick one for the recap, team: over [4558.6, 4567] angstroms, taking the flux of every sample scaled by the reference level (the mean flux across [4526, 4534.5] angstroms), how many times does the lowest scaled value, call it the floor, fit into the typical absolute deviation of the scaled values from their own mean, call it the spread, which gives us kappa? 0.023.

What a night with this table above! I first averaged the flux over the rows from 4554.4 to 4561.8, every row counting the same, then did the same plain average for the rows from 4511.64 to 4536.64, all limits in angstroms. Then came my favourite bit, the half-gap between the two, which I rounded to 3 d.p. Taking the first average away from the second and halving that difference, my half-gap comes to -0.088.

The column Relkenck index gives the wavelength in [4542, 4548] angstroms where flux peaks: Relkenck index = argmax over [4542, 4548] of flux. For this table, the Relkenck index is 4544.48 angstroms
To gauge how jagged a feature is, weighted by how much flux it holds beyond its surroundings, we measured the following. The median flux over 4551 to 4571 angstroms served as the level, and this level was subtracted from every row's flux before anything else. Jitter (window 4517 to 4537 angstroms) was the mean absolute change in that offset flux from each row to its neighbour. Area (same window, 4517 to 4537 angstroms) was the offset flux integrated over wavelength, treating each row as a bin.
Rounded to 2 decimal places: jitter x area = -0.11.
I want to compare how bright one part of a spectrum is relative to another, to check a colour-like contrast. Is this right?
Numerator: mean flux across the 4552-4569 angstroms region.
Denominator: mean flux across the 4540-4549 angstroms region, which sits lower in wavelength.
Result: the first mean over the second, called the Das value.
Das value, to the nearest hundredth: 1.04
